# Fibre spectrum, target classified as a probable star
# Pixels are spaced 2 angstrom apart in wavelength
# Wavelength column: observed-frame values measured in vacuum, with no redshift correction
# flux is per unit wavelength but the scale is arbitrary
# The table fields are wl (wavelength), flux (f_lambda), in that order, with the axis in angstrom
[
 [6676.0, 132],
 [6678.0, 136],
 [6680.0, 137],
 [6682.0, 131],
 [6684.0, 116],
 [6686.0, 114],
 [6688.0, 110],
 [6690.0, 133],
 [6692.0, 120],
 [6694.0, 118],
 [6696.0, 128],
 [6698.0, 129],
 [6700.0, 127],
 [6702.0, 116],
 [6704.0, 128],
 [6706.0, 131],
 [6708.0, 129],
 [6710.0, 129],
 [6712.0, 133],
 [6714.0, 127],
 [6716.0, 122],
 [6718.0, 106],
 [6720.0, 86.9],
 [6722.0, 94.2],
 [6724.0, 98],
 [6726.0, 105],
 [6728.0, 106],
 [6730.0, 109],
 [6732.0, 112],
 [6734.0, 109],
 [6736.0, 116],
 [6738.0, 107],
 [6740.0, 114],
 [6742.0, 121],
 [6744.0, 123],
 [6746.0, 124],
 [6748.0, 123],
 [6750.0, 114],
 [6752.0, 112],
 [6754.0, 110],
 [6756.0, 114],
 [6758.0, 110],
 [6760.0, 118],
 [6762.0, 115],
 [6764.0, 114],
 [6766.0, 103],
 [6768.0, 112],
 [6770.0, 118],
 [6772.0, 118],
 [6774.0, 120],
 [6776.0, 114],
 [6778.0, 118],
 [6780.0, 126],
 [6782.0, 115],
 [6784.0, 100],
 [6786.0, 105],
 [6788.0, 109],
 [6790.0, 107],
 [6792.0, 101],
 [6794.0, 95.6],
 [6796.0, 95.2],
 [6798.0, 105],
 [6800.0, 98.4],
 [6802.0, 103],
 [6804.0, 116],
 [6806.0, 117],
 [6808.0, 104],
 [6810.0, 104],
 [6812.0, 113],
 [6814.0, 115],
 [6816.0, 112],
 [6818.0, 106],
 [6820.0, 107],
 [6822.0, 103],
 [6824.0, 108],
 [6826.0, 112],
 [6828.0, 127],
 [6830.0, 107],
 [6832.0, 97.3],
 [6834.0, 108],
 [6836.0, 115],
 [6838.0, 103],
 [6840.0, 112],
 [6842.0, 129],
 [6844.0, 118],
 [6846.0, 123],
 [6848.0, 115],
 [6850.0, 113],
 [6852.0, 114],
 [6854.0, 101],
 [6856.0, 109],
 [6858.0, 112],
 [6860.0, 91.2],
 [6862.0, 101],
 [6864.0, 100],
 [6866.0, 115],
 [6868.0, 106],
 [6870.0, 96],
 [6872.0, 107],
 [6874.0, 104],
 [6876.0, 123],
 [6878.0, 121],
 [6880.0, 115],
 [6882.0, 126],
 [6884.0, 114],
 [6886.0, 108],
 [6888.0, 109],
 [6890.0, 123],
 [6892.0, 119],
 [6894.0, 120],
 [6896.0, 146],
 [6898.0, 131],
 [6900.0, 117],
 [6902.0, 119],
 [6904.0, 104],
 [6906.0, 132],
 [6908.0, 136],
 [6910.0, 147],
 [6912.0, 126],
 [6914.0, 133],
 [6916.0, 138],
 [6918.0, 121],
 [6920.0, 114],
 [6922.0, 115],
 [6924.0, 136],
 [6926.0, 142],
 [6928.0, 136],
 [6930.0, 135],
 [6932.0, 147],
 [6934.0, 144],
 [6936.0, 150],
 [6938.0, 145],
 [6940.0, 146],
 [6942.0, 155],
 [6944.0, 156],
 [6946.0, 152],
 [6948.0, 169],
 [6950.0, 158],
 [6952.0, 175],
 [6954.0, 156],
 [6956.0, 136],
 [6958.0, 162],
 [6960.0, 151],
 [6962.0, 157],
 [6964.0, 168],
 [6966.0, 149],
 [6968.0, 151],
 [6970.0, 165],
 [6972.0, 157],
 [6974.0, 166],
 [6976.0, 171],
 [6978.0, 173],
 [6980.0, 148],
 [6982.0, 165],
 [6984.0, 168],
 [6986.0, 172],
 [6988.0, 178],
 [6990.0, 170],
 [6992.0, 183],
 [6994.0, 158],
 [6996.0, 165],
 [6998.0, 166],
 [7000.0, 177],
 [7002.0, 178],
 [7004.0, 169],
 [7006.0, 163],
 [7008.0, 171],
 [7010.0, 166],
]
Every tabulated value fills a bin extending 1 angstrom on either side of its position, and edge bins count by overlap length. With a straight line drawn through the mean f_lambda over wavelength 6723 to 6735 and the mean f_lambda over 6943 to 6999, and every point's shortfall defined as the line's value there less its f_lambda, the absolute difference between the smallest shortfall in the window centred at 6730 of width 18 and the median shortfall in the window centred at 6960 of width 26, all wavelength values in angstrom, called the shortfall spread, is 10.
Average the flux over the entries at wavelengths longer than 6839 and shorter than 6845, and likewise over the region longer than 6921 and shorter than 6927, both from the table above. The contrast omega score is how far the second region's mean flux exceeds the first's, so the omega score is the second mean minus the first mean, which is 11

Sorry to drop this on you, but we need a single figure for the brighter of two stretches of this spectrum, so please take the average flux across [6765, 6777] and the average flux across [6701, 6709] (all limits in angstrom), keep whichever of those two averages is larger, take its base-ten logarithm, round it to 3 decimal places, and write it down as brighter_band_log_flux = 2.100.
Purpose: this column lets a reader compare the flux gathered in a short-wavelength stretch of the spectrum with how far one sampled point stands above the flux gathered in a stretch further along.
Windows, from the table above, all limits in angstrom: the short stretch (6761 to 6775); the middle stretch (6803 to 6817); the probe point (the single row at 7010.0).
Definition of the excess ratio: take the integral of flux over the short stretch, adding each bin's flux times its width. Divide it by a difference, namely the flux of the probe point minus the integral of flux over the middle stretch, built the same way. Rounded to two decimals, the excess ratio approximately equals -1.15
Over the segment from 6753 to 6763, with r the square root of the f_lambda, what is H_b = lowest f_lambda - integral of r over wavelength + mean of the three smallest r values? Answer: 14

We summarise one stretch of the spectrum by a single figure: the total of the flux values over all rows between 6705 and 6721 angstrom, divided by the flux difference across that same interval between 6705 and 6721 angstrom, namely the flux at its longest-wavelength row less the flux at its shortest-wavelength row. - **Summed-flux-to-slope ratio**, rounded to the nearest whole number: -22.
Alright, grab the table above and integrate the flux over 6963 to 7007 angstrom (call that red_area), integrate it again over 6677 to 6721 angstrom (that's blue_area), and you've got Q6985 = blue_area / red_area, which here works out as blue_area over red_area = 0.74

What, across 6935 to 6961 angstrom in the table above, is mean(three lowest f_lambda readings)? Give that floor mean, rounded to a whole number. 142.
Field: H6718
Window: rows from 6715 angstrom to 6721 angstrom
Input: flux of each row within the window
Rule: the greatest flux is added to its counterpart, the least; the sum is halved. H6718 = 104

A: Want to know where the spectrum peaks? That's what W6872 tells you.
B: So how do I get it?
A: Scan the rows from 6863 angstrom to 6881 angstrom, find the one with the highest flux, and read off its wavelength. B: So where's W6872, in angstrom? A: 6876.0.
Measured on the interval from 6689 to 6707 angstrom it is 6690.0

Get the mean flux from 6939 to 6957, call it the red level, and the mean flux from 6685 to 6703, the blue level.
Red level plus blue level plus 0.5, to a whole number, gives 278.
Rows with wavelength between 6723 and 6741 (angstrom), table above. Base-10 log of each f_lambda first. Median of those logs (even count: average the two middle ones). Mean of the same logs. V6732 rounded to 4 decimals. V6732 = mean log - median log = -0.0027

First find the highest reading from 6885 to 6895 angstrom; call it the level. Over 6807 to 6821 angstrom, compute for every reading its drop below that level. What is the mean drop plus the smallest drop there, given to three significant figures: 22.3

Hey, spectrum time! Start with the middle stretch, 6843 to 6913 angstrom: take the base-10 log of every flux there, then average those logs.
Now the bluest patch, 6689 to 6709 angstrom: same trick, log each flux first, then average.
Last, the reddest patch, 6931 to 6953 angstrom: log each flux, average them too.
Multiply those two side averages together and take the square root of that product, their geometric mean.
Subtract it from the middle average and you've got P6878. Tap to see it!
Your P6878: -0.081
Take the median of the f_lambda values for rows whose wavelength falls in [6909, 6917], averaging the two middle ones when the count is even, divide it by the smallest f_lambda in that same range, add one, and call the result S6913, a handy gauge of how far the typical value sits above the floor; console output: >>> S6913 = 2.08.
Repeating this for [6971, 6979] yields 2.07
